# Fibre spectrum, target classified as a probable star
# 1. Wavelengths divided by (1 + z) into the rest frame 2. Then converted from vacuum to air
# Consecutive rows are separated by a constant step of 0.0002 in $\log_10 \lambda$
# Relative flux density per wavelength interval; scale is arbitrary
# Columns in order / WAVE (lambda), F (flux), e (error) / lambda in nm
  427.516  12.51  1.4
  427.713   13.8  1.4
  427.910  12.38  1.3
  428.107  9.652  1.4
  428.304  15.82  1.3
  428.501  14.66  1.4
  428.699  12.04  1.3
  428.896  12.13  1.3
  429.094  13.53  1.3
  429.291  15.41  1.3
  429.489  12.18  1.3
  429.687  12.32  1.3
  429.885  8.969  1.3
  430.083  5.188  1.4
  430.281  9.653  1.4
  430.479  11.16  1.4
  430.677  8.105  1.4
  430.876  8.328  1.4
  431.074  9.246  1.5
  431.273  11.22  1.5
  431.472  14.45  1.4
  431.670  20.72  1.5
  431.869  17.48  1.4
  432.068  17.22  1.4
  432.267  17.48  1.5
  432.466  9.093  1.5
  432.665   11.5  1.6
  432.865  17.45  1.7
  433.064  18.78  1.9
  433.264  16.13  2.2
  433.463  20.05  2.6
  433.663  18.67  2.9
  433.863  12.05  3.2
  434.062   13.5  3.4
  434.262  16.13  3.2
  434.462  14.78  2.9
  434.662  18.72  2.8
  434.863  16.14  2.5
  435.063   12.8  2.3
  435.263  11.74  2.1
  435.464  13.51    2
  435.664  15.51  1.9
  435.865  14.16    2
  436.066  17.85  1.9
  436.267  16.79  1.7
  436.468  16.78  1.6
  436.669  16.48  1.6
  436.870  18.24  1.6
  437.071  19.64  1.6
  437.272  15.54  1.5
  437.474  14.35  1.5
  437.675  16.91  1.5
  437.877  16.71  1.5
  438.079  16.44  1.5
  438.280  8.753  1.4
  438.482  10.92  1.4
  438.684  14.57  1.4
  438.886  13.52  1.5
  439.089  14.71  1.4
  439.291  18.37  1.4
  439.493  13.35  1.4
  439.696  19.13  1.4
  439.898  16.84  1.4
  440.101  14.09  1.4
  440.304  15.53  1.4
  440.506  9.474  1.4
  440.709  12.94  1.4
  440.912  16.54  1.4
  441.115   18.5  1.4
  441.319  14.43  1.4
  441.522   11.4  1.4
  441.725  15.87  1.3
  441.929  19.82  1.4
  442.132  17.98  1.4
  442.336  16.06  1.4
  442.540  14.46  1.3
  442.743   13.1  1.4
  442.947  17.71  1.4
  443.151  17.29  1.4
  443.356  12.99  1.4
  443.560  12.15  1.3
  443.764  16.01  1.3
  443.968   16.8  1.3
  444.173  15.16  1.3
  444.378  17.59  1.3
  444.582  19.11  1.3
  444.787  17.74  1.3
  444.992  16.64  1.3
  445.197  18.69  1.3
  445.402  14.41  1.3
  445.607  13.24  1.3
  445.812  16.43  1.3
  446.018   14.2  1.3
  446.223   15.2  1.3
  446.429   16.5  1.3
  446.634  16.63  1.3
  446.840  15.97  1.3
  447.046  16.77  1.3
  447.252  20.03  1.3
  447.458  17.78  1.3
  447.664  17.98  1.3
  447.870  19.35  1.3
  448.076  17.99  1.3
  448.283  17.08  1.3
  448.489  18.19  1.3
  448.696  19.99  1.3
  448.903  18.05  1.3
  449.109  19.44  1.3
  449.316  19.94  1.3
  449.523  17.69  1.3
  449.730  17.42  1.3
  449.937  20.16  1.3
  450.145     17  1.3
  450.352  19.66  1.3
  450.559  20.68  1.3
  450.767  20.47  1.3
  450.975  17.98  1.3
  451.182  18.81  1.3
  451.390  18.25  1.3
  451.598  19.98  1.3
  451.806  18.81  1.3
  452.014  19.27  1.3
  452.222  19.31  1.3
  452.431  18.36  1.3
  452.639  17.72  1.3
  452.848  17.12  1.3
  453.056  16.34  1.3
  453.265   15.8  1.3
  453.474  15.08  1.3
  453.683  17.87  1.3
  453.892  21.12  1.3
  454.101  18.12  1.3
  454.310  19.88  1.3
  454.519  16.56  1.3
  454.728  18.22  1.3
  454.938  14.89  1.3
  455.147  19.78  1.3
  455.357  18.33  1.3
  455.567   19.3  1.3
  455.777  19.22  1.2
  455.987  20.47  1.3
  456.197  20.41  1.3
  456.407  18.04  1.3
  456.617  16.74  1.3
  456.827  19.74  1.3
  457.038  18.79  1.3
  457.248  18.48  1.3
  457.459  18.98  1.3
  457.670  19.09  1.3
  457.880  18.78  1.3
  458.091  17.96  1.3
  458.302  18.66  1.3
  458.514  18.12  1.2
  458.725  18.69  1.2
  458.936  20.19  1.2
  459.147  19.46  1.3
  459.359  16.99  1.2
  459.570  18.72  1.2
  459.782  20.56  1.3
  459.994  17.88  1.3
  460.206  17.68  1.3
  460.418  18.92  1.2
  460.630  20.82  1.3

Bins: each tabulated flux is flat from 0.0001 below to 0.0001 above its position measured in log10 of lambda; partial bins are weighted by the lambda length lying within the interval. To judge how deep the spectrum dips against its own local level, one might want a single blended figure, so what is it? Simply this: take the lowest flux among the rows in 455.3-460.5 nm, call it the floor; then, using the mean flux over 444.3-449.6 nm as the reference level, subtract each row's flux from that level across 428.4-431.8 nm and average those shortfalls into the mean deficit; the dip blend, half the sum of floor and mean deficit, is 11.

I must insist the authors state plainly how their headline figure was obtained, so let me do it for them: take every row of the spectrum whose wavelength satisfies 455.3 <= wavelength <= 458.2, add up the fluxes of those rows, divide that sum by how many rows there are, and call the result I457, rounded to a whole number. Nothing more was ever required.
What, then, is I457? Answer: 19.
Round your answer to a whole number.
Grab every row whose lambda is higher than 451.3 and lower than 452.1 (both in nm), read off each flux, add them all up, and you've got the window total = 76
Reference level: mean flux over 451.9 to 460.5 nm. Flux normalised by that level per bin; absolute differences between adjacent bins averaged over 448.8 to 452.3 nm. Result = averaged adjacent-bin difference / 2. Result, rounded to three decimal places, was 0.036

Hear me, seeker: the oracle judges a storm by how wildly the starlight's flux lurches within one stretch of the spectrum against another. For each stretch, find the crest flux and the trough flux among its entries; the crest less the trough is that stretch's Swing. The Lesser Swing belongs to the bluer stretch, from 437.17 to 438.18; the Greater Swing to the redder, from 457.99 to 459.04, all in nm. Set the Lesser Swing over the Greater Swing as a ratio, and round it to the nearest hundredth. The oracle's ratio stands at 1.15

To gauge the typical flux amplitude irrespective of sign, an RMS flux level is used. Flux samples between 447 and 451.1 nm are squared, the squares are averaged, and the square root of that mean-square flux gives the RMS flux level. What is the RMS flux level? 18.7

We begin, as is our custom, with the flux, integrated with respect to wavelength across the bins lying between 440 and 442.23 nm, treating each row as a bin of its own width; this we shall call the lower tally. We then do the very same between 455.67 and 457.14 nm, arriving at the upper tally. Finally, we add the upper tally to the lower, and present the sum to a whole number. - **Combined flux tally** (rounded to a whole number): 62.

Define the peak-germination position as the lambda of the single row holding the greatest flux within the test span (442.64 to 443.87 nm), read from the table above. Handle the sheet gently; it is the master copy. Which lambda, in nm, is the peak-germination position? 442.947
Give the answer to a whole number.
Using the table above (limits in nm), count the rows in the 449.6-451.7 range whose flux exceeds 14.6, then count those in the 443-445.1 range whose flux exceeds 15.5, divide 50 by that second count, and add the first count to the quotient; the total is 17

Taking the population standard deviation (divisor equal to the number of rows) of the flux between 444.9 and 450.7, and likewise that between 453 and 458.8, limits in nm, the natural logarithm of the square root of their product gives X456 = 0.53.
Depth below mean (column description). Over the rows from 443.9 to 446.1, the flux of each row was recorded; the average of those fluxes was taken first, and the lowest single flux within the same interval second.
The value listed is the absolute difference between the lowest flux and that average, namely 3.1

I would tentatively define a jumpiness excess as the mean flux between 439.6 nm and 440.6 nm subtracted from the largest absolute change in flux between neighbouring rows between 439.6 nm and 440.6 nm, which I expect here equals -9.0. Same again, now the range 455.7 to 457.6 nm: -16.0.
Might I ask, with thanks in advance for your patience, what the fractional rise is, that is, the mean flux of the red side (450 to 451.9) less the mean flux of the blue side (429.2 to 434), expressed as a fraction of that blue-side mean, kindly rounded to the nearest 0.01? 0.42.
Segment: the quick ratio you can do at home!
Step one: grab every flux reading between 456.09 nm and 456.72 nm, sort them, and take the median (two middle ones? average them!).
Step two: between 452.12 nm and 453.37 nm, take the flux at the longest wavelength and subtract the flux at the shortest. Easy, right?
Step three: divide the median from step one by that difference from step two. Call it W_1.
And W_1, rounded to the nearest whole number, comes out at -5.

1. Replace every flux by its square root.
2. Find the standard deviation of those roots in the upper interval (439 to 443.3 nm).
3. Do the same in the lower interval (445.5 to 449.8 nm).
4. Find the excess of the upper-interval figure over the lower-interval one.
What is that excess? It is 0.12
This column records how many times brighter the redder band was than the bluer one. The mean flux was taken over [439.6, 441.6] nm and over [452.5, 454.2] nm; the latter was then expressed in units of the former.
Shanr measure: 1.17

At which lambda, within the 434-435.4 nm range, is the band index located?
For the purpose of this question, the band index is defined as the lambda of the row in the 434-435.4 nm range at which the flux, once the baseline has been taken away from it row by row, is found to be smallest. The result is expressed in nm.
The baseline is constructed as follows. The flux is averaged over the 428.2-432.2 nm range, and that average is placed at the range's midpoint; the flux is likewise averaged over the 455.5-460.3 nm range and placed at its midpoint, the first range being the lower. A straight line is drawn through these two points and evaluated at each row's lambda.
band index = 435.263 nm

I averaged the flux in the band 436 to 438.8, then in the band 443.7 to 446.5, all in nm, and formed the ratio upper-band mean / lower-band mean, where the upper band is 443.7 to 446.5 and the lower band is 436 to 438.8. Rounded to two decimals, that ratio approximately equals 1.04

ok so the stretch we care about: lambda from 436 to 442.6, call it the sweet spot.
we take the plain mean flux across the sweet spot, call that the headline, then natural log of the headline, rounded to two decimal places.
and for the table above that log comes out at 2.74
